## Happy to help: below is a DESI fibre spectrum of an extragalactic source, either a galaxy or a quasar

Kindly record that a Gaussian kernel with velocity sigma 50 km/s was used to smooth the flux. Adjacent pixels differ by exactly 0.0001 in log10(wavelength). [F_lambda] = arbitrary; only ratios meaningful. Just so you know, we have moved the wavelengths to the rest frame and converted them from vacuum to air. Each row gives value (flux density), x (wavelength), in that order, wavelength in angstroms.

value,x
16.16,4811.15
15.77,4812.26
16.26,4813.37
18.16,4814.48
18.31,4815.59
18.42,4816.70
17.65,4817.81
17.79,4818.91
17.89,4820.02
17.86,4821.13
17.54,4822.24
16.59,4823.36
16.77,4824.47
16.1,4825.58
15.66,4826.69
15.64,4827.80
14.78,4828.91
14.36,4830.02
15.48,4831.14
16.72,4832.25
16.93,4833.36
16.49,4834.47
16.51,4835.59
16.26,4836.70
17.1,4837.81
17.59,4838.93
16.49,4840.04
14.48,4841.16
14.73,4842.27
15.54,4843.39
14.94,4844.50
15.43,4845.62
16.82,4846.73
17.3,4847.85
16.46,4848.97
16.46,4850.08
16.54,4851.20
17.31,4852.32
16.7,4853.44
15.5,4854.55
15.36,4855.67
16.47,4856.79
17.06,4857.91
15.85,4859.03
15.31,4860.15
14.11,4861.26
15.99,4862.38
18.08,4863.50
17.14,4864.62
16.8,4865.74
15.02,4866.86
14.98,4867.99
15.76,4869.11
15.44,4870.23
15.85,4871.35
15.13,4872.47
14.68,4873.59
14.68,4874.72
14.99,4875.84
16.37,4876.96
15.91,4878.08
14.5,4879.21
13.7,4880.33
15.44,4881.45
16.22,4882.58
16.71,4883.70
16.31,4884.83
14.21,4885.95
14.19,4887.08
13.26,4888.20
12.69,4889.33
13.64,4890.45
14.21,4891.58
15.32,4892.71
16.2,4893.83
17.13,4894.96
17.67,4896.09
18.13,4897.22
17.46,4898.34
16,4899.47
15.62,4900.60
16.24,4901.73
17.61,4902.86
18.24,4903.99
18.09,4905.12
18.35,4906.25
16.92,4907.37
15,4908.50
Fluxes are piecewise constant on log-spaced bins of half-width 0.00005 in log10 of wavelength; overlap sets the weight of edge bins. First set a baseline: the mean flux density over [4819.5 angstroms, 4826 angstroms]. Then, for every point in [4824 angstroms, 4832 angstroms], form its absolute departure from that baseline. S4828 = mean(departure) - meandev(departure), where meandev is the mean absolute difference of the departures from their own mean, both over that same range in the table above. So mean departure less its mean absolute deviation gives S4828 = 1.0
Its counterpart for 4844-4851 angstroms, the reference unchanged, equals 0.3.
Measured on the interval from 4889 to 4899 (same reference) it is 0.4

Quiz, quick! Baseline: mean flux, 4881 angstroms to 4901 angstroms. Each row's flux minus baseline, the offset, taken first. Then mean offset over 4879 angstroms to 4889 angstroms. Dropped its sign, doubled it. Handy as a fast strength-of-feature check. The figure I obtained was 1.3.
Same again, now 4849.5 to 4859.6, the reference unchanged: 1.6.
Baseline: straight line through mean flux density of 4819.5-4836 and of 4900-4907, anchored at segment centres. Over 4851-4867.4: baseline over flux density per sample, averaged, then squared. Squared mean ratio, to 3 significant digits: 1.08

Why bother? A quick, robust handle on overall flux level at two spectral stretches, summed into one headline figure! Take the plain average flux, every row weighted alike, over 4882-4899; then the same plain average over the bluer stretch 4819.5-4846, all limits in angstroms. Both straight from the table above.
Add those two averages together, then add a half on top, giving 32.2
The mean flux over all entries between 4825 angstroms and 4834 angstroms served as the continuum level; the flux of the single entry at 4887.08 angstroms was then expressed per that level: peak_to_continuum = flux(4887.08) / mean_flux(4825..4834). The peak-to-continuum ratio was 0.90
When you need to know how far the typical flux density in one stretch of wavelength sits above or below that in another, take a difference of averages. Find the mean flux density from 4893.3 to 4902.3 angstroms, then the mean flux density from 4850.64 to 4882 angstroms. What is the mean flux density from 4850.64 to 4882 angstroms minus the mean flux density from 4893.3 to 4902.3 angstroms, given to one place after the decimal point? -1.1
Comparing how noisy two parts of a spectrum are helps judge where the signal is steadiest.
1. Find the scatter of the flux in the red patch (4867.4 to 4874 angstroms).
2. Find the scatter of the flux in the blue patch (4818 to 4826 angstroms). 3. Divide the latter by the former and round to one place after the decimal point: 1.6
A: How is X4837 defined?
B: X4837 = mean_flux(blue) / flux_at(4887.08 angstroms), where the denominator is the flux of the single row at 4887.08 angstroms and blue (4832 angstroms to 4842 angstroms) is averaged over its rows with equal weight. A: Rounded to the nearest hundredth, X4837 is 1.16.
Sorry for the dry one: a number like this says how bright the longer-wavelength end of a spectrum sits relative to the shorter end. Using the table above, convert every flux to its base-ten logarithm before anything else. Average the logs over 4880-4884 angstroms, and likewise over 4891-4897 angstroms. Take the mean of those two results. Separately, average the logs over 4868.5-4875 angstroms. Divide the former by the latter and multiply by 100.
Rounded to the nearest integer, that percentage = 101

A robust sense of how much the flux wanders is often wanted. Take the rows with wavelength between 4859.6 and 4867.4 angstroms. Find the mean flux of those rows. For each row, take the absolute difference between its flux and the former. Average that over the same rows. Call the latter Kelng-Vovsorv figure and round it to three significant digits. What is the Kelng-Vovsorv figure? 1.09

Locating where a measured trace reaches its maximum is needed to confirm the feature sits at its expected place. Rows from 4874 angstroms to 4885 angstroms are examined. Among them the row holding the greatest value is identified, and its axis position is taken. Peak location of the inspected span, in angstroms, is 4883.70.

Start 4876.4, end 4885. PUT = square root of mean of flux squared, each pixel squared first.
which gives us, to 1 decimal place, 15.7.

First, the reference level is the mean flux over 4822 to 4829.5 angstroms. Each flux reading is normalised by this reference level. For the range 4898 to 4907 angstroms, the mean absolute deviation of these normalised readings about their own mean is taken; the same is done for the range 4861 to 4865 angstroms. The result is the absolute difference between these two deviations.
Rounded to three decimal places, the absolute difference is 0.021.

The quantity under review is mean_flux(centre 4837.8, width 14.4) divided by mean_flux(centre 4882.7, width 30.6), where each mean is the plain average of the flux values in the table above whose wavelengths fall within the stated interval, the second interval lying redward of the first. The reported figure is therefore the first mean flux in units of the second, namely 1.05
